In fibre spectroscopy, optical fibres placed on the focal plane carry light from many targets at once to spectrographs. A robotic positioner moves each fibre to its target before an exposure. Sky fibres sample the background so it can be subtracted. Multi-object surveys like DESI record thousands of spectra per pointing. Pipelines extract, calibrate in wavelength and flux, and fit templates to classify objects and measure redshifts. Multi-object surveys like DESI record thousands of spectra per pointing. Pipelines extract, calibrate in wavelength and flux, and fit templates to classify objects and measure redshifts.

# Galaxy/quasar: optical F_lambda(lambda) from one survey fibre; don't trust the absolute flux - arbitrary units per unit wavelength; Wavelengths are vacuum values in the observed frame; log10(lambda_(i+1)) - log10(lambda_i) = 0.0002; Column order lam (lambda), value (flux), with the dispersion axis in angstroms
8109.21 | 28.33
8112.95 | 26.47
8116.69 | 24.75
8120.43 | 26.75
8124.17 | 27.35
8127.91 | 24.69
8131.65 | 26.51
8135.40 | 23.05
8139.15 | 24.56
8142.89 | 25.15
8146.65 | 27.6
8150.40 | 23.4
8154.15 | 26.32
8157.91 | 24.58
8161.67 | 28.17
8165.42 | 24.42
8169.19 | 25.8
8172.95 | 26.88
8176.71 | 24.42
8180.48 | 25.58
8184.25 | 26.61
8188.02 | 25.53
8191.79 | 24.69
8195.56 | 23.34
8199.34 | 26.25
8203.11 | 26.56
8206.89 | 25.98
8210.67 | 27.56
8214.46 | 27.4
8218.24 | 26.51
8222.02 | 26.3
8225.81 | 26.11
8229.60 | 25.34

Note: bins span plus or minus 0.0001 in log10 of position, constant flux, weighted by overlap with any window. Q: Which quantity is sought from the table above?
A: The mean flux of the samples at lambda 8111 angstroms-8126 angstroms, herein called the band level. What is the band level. 26.3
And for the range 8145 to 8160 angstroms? 25.5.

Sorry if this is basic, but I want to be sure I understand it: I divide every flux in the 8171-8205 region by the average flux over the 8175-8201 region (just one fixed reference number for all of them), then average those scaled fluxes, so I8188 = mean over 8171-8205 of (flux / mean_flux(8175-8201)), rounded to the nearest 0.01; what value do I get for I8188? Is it 1.01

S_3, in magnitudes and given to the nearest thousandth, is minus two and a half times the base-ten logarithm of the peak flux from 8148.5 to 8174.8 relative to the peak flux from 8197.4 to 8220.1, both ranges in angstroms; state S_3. -0.024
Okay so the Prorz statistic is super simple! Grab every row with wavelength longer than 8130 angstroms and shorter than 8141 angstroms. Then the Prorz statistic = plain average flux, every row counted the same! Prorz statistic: 24.7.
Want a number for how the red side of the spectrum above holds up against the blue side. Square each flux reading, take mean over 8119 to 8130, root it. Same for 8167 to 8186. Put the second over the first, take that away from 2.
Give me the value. 1.02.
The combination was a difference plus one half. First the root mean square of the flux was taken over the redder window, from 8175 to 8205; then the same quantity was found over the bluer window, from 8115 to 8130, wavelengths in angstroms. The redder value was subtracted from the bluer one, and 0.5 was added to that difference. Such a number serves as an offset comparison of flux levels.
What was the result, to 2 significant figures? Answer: 1.0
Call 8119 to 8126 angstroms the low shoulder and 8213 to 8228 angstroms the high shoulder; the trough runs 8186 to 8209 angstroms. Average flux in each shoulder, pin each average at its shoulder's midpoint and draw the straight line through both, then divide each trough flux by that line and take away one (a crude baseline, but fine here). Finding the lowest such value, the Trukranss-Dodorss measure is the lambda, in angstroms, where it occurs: 8195.56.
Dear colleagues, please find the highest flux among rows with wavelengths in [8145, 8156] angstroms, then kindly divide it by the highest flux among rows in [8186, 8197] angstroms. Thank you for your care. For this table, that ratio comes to 1.08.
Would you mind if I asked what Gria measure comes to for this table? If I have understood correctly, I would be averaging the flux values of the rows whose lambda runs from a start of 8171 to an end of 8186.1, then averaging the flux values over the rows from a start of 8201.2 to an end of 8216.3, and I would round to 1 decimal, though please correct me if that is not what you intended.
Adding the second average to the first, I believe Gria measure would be 52.7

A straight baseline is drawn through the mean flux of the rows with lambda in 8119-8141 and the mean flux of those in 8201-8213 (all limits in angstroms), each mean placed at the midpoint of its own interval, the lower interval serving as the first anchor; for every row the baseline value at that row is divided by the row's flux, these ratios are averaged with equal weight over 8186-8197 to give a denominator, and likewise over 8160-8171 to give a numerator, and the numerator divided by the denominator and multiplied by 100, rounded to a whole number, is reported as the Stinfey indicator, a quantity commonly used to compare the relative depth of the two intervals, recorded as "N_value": 93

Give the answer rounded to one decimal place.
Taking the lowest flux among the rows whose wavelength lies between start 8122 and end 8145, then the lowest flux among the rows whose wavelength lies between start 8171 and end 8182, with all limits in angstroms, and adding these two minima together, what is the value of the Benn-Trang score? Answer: 47.5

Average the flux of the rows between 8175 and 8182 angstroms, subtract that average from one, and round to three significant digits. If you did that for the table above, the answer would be -24.0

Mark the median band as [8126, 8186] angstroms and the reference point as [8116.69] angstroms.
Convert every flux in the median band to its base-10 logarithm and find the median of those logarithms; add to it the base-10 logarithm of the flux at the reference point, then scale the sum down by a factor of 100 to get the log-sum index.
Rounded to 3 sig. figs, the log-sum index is 0.0280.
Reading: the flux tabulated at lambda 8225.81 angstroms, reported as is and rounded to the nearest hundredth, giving 26.11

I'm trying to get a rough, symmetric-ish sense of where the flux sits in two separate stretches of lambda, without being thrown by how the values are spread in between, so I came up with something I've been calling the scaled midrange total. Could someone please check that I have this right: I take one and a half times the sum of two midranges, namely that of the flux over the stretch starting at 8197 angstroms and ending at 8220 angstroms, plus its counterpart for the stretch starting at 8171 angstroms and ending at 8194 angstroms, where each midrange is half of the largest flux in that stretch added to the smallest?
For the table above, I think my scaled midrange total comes 78.6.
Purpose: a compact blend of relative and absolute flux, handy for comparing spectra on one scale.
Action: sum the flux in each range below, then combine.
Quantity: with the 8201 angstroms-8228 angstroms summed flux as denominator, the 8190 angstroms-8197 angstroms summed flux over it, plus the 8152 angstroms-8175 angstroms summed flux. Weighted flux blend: 156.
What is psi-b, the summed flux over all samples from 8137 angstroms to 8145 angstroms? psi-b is 50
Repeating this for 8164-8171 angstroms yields 50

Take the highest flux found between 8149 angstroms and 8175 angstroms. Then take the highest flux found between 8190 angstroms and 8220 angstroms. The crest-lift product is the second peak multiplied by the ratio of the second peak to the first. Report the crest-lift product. 27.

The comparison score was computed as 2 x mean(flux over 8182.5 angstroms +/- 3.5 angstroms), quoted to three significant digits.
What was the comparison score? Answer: 52.2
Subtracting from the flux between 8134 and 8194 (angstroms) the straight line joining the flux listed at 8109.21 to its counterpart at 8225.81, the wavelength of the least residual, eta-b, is 8135.40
